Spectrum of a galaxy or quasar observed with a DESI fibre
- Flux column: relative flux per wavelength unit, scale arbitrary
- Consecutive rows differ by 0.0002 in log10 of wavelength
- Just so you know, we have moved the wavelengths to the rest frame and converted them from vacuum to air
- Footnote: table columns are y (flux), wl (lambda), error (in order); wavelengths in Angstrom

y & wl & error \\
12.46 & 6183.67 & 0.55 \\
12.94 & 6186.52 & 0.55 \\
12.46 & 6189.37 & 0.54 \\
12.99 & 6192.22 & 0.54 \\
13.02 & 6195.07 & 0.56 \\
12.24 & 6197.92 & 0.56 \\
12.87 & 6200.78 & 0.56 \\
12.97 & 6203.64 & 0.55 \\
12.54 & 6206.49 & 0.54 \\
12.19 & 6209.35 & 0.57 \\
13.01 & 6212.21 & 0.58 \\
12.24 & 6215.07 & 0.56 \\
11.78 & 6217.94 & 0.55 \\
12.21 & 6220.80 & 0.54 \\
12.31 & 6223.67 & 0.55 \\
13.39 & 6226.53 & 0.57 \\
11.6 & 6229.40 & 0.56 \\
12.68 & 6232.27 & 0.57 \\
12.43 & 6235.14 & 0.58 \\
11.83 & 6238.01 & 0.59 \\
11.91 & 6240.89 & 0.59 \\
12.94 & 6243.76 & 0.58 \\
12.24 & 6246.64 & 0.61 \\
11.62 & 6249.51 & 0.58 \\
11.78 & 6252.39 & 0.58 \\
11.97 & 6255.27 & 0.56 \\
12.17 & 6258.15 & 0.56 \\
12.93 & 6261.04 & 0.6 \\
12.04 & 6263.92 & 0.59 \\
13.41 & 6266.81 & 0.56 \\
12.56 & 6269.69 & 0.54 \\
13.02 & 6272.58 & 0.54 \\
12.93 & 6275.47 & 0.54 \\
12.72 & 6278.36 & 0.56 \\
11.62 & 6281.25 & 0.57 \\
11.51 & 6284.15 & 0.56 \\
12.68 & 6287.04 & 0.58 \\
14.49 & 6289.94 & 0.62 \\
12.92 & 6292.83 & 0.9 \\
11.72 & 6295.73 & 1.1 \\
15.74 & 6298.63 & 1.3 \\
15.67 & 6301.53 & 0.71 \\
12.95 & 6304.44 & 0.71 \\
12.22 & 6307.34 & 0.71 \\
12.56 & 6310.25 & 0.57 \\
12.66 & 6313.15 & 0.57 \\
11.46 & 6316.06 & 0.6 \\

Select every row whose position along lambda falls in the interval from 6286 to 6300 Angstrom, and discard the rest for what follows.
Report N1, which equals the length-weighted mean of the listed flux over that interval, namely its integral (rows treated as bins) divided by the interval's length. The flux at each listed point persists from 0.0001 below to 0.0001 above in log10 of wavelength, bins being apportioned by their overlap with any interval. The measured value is 13.5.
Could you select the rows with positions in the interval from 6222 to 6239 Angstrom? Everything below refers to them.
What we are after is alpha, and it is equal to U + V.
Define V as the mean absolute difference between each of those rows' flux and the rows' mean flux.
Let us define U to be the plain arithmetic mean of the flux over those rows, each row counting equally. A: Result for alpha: 12.8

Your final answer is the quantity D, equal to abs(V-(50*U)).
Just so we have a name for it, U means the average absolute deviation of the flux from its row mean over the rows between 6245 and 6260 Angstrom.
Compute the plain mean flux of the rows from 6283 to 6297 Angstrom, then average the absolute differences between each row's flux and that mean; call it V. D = 9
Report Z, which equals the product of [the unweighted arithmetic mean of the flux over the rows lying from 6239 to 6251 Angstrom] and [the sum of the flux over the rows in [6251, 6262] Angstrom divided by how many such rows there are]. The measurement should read 149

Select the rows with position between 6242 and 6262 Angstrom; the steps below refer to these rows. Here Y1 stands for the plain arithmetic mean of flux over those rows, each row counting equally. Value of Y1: 12.2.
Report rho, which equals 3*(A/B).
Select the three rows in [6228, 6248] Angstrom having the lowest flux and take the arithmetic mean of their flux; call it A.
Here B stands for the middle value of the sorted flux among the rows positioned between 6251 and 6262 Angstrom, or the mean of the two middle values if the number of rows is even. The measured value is 2.93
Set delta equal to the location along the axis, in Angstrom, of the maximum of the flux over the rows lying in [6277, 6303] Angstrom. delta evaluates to 6298.63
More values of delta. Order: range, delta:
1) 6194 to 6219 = 6195.07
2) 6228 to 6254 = 6243.76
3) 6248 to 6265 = 6261.04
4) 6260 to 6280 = 6266.81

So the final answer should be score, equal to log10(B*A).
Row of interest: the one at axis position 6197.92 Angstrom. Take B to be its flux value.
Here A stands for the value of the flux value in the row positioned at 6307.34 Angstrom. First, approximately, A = 12.22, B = 12.24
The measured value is 2.17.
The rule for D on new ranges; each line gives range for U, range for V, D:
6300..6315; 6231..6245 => 49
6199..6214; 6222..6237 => 14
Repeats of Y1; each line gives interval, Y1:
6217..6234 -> 12.3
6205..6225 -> 12.3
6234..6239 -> 12.1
